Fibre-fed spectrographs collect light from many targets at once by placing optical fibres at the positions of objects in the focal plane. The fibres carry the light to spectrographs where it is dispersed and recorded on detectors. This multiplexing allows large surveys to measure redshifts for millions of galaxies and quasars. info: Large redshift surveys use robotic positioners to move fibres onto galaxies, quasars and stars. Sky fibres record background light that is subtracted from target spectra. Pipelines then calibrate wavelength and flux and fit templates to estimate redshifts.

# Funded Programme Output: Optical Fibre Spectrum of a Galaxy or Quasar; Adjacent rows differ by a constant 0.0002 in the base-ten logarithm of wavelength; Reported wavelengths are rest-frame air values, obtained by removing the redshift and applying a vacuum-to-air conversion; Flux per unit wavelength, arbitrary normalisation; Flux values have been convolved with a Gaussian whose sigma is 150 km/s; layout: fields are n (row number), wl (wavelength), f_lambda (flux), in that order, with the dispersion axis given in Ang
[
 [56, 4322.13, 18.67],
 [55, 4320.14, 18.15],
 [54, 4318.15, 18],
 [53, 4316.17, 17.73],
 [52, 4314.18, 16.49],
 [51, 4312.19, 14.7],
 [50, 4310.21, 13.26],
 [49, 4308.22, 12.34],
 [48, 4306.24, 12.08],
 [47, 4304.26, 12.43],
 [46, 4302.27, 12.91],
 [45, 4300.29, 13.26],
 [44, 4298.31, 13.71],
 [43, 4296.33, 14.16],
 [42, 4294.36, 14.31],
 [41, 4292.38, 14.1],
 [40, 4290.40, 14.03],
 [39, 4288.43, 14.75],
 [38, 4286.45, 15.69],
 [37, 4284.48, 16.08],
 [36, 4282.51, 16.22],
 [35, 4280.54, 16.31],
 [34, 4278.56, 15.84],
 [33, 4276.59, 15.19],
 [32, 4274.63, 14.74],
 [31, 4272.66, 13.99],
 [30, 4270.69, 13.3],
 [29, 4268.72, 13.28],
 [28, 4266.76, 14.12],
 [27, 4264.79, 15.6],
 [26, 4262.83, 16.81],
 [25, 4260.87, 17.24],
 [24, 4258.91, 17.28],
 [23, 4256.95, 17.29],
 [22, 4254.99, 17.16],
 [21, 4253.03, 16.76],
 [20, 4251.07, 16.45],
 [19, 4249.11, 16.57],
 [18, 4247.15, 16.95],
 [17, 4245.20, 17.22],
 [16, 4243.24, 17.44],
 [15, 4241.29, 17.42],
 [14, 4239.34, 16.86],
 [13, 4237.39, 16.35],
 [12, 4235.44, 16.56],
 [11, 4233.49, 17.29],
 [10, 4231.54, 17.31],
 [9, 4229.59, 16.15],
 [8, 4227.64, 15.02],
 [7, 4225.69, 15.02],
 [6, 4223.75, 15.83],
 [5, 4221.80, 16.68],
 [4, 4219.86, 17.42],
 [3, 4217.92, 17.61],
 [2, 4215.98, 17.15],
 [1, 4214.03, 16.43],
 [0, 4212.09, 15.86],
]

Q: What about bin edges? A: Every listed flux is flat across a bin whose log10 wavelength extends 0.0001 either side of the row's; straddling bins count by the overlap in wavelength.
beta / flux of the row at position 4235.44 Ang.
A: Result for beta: 16.56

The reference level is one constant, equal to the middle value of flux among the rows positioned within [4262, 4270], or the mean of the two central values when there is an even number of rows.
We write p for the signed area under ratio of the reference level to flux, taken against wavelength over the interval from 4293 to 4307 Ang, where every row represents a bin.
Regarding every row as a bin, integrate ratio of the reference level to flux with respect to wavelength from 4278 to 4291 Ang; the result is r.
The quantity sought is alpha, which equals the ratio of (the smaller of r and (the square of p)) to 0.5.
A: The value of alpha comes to 25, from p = 15.7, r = 12.4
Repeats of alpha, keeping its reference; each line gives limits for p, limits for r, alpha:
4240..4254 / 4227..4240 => 23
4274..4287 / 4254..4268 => 25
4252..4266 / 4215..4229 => 25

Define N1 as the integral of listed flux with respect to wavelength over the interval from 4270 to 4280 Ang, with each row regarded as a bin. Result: 147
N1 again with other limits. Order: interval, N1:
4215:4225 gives 169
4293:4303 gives 137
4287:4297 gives 143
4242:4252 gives 169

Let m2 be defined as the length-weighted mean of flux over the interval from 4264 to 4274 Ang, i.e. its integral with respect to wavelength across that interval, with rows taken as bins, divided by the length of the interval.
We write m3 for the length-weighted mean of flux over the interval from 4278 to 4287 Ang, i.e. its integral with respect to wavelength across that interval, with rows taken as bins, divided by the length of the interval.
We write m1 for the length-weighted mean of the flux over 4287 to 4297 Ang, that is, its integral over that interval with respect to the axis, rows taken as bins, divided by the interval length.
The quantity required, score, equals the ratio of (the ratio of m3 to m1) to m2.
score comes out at 0.080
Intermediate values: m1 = 14.3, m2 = 14.0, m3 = 16.1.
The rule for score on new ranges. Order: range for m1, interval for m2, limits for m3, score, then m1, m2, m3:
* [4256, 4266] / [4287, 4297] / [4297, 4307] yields 0.054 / 16.8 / 14.3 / 12.9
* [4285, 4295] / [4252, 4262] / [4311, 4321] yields 0.067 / 14.7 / 17.1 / 16.9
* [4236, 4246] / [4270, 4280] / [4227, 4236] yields 0.066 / 17.0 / 14.7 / 16.5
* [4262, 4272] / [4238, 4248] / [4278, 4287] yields 0.064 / 14.6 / 17.2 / 16.1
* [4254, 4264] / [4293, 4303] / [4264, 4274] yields 0.060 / 17.1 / 13.7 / 14.0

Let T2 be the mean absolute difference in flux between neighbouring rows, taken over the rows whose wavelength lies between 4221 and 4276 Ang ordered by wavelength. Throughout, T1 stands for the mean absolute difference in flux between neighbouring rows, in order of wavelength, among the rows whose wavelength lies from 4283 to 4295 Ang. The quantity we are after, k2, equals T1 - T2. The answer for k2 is -0.03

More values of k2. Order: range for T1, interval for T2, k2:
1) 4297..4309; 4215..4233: -0.29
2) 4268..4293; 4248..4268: -0.01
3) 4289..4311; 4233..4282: -0.09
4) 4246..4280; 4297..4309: 0.12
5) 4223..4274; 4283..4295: 0.00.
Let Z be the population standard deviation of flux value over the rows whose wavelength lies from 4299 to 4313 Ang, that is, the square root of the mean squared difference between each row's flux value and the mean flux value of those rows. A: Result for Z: 0.81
